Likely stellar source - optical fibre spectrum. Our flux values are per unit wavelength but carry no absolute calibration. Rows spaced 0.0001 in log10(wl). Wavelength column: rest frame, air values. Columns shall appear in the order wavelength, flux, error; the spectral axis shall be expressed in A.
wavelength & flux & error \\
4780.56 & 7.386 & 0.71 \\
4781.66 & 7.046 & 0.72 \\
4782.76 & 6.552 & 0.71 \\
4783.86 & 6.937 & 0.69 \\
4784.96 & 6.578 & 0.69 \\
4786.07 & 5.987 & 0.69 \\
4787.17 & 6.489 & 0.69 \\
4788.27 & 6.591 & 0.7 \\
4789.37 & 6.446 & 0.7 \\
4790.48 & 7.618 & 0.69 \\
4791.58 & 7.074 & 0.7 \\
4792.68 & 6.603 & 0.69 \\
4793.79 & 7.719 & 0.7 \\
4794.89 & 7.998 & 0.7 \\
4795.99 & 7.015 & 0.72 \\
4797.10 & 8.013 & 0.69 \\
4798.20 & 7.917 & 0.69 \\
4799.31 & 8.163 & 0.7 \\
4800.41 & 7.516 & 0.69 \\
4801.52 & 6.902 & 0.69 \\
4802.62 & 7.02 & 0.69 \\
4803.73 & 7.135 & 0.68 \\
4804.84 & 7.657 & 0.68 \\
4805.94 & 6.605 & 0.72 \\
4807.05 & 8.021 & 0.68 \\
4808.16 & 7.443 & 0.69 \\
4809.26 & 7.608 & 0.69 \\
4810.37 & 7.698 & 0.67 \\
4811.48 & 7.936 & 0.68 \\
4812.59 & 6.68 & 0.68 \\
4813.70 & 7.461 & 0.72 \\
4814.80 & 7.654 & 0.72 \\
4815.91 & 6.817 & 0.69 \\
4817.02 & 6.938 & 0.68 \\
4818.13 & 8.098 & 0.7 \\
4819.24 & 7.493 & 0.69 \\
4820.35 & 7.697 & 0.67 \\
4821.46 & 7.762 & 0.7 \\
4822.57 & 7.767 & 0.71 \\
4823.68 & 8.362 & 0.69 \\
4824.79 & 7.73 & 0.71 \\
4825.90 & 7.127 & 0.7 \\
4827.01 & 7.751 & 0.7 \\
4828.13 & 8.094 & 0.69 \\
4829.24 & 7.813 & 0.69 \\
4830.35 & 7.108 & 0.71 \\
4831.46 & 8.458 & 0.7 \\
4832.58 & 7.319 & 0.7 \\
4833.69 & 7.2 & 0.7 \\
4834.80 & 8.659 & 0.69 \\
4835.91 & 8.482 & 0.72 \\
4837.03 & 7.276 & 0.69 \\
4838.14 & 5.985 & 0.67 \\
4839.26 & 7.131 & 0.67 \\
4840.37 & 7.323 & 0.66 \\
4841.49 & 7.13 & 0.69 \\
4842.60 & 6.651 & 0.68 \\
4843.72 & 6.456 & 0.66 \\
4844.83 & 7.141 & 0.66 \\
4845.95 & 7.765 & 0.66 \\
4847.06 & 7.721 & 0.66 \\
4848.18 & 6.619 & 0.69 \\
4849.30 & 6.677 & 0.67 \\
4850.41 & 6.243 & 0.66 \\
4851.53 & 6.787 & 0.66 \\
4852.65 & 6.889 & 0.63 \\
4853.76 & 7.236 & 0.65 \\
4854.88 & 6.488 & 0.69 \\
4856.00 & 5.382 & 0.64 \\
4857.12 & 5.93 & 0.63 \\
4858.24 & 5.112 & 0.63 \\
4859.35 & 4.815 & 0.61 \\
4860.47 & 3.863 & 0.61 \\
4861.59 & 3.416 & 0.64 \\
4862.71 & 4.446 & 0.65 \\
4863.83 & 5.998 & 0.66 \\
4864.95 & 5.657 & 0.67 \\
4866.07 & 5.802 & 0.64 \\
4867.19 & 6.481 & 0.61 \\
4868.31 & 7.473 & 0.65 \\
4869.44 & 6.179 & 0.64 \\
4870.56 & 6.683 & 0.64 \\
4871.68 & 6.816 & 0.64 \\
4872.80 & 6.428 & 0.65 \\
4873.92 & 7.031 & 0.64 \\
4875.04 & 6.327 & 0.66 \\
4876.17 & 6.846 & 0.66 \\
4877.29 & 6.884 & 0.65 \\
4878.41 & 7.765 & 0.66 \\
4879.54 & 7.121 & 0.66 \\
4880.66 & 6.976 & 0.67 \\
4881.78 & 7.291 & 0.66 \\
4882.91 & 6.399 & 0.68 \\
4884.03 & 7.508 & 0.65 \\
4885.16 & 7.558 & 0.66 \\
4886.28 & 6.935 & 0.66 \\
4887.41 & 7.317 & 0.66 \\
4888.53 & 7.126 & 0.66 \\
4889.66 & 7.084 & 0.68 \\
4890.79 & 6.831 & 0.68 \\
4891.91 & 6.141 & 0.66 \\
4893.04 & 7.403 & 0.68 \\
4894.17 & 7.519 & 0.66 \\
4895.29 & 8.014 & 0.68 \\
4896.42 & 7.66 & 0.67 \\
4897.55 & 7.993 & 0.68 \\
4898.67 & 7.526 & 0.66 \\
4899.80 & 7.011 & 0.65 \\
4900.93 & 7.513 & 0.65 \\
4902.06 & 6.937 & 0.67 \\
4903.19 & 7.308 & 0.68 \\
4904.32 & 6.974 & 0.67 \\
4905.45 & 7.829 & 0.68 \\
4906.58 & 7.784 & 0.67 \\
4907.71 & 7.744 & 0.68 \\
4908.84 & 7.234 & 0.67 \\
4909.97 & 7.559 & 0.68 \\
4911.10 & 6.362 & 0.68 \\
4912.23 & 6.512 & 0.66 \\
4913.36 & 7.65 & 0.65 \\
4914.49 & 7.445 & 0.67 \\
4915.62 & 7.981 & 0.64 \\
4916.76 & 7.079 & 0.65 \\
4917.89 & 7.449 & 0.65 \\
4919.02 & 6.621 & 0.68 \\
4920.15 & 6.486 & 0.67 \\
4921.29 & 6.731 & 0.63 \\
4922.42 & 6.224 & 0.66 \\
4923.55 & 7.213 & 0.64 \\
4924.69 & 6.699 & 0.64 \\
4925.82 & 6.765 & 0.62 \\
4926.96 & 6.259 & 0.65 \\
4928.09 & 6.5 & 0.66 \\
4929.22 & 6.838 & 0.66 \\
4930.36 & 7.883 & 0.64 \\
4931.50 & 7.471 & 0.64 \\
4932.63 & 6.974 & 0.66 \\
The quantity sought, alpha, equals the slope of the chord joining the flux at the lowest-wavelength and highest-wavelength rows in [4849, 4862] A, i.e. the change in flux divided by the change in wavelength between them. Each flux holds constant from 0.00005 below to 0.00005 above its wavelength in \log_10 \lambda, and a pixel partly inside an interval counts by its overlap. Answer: -0.27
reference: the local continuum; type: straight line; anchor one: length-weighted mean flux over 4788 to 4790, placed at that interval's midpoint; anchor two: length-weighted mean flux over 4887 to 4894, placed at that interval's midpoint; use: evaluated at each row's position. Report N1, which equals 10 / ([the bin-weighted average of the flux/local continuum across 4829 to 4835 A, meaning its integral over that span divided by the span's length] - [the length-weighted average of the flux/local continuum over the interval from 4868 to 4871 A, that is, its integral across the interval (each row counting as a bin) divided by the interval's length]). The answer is 58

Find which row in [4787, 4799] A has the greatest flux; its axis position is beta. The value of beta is 4797.10 A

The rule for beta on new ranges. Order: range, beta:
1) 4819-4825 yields 4823.68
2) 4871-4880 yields 4878.41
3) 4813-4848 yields 4834.80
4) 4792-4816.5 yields 4799.31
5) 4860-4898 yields 4895.29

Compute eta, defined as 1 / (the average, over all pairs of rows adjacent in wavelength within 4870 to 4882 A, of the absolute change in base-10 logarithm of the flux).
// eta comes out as 36.6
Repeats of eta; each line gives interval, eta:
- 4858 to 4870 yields 15.4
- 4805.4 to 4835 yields 29.2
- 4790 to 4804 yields 32.8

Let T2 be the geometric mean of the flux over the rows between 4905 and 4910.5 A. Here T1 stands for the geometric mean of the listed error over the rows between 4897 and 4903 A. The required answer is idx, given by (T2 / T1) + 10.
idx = 21.5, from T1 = 0.66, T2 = 7.6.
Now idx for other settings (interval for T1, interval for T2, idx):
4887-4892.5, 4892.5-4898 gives 21.5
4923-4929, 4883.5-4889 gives 21.3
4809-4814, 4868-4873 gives 19.7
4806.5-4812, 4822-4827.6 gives 21.3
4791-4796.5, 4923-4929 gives 19.5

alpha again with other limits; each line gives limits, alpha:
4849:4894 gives 0.02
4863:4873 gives 0.05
